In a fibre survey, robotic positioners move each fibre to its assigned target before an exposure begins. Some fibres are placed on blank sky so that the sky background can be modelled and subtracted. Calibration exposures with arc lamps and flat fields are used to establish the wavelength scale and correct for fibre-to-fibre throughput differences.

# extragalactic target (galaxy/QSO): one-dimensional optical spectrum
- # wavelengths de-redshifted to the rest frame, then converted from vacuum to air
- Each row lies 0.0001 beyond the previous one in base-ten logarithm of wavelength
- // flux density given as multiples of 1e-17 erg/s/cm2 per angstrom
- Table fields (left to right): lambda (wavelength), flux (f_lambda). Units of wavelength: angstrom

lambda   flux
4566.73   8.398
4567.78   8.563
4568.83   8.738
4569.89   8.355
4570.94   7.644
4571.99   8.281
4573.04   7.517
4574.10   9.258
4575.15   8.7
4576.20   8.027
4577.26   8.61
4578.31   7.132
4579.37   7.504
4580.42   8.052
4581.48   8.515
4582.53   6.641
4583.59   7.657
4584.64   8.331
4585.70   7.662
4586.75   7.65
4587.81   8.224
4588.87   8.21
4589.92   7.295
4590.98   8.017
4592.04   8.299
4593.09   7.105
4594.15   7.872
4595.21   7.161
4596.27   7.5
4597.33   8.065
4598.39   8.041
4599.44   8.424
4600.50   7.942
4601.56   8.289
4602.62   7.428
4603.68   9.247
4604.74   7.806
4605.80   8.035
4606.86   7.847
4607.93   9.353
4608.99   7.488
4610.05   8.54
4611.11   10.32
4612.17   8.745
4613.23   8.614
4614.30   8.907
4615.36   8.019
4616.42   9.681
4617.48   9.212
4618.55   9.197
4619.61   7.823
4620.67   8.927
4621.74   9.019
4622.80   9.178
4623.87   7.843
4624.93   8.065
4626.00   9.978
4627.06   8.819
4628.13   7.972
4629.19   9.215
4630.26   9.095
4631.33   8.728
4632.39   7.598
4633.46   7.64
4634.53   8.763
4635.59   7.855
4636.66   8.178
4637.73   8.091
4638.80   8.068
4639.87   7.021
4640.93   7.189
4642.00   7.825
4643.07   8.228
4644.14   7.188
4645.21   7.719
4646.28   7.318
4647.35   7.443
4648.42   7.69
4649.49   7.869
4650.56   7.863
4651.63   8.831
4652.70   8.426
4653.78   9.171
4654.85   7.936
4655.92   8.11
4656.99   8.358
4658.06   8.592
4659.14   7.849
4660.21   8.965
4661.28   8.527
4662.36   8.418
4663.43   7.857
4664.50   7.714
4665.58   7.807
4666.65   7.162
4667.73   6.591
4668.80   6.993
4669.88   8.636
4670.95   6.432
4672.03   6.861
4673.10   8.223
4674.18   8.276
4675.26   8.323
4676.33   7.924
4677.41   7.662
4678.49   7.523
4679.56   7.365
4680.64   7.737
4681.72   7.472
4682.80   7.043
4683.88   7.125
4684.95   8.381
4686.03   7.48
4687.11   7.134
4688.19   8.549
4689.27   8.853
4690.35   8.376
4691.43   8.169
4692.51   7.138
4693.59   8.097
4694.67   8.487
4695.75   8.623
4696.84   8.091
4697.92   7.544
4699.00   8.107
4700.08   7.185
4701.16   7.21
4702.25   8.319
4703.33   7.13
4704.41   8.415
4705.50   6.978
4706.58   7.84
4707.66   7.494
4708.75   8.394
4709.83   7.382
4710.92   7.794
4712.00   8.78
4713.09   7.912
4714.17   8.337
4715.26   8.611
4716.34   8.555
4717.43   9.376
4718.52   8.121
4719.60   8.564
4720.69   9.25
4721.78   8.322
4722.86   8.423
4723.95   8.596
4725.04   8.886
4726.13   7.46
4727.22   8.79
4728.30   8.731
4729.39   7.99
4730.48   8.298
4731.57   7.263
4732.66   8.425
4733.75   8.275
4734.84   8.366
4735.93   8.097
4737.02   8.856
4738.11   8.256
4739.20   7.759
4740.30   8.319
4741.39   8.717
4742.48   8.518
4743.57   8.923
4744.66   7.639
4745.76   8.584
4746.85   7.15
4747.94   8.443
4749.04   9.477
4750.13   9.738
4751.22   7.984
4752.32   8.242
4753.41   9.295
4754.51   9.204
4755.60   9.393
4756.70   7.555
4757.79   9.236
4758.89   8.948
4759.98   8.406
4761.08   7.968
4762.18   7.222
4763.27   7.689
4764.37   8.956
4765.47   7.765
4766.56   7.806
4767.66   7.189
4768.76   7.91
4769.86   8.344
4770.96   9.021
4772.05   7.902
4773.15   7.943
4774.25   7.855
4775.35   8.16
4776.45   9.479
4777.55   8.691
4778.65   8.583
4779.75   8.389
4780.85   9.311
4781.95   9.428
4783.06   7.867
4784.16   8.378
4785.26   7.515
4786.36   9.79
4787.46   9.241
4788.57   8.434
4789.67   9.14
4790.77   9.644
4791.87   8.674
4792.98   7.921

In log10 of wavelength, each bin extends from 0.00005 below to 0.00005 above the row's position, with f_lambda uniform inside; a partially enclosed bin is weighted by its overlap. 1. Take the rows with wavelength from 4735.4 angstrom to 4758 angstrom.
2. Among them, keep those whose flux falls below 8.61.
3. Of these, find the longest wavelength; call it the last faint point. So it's 4756.70 angstrom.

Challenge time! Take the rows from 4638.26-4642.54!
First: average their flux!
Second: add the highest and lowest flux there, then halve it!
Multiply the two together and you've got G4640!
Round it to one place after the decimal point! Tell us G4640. 56.8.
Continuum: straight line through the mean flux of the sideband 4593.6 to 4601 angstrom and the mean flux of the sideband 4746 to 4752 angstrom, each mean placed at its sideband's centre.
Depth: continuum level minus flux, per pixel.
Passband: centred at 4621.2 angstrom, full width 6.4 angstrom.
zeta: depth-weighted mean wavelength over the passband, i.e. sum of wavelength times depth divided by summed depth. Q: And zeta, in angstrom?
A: 4620.9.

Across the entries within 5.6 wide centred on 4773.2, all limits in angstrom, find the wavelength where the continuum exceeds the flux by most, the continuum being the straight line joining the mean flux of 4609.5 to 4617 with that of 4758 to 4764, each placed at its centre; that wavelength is 4774.25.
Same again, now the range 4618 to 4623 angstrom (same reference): 4619.61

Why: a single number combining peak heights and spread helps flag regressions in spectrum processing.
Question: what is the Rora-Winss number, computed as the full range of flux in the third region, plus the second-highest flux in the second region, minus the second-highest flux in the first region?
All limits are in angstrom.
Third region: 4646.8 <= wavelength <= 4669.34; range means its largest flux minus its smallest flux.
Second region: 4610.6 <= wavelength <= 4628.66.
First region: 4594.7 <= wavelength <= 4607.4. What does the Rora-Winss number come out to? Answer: 4.1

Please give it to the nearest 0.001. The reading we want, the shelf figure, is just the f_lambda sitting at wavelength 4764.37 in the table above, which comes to 8.956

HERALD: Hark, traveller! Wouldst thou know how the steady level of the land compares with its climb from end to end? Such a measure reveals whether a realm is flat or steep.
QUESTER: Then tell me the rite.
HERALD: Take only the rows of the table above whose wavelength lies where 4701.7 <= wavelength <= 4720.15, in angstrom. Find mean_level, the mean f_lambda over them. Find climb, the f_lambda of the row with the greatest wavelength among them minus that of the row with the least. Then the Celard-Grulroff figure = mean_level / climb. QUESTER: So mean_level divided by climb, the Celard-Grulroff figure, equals 33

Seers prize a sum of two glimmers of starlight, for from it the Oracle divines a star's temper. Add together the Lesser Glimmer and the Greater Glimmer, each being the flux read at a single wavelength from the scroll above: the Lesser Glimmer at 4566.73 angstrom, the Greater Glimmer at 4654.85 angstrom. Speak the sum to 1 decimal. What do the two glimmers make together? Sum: 16.3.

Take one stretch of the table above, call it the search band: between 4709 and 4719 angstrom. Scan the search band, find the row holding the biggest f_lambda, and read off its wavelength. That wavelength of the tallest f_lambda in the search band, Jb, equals 4717.43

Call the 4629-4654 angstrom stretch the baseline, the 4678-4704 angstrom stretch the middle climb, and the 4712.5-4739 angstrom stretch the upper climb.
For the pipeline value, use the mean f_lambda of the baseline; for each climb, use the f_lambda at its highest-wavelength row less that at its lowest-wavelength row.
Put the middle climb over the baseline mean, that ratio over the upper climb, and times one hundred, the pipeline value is -14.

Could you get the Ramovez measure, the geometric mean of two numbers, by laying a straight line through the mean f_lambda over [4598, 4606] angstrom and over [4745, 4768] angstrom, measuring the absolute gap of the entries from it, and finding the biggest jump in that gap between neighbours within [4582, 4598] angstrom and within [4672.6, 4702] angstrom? 1.0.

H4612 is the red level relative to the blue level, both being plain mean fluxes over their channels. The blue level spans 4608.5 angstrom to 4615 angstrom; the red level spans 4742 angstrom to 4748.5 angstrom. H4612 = 0.94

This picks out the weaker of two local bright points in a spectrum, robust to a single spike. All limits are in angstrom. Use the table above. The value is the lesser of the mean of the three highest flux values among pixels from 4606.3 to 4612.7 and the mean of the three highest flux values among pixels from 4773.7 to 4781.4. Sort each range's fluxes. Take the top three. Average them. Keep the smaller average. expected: 9.16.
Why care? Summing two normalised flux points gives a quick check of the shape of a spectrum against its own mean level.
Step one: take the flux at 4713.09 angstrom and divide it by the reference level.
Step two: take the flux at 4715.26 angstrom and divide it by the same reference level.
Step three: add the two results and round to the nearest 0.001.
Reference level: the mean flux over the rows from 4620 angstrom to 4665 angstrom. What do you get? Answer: 2.011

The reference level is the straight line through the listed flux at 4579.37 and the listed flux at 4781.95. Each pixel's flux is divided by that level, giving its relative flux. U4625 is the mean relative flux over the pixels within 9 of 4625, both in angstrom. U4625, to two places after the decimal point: 1.10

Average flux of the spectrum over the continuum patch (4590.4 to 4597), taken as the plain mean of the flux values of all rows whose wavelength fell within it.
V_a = 7.66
